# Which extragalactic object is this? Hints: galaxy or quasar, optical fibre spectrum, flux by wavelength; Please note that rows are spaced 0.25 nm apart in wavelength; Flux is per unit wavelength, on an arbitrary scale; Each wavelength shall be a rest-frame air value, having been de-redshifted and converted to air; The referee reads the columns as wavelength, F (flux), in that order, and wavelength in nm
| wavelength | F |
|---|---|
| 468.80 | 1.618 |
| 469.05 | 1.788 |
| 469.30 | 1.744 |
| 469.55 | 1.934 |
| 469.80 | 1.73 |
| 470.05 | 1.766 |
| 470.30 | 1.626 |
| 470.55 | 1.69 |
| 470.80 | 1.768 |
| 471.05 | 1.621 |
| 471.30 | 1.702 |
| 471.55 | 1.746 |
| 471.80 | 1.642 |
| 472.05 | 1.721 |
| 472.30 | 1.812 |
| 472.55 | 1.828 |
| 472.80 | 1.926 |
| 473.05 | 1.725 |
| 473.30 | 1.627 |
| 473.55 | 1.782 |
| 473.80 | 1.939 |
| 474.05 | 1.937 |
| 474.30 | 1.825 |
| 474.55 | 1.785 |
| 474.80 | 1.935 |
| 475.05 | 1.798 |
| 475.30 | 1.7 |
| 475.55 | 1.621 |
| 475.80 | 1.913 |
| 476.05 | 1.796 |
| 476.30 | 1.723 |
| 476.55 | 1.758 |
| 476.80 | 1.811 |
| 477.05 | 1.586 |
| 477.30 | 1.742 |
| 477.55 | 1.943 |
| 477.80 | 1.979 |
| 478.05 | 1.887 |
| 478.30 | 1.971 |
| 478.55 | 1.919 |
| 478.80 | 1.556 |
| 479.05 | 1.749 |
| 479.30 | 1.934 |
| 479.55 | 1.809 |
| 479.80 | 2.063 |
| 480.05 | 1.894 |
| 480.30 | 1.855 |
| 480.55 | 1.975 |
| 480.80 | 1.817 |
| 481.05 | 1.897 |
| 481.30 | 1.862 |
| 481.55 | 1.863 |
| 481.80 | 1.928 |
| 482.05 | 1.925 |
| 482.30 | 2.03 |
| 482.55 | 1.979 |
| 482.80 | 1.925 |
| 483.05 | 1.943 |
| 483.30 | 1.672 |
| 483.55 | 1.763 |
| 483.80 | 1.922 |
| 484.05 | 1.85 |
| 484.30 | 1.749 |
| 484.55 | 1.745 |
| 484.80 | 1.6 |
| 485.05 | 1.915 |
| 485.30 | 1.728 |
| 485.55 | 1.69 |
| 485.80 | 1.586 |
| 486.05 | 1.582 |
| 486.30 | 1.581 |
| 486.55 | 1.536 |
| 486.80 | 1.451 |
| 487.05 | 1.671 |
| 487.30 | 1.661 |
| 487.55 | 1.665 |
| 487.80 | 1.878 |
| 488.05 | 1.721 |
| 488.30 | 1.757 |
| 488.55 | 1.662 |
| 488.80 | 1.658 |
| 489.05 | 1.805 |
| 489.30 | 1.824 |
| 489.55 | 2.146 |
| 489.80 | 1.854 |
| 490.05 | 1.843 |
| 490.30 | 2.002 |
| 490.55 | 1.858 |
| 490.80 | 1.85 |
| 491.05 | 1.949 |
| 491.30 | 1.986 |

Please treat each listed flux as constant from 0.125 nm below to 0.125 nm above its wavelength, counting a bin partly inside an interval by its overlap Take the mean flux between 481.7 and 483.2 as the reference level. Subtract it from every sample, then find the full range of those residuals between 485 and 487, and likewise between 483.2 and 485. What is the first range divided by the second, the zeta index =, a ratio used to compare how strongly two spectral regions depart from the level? 1.4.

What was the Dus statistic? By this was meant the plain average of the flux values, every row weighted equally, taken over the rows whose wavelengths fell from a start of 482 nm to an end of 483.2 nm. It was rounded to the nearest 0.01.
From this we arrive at 1.96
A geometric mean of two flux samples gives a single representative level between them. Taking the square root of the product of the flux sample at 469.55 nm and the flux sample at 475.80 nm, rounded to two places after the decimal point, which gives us 1.92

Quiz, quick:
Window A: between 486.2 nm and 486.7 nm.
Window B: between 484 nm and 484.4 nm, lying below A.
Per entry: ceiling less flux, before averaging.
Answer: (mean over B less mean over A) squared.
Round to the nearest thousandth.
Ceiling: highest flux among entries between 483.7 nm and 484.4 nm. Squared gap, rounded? 0.058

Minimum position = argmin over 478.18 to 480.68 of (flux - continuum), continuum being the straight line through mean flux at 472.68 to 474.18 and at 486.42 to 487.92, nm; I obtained 478.80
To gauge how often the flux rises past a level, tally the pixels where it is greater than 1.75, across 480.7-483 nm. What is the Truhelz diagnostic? 9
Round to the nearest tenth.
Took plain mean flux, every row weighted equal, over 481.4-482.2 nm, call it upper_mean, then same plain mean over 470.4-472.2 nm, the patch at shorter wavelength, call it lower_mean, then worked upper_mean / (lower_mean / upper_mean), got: 2.1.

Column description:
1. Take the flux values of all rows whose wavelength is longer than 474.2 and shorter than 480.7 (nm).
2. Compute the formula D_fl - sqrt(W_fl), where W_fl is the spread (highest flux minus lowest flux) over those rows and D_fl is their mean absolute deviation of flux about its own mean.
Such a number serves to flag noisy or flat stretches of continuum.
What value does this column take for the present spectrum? -0.61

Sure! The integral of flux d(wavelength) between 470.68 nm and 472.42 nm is 3.0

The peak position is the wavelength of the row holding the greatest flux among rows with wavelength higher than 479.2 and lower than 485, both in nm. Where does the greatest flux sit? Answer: 479.80 nm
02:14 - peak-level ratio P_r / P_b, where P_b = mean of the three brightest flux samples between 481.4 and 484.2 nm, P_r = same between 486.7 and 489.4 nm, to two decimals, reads 0.93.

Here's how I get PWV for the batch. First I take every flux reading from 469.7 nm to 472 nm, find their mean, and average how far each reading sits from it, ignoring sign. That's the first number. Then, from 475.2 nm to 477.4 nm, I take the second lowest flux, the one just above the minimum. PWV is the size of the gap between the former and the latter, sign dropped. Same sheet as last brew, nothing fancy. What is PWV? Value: 1.57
